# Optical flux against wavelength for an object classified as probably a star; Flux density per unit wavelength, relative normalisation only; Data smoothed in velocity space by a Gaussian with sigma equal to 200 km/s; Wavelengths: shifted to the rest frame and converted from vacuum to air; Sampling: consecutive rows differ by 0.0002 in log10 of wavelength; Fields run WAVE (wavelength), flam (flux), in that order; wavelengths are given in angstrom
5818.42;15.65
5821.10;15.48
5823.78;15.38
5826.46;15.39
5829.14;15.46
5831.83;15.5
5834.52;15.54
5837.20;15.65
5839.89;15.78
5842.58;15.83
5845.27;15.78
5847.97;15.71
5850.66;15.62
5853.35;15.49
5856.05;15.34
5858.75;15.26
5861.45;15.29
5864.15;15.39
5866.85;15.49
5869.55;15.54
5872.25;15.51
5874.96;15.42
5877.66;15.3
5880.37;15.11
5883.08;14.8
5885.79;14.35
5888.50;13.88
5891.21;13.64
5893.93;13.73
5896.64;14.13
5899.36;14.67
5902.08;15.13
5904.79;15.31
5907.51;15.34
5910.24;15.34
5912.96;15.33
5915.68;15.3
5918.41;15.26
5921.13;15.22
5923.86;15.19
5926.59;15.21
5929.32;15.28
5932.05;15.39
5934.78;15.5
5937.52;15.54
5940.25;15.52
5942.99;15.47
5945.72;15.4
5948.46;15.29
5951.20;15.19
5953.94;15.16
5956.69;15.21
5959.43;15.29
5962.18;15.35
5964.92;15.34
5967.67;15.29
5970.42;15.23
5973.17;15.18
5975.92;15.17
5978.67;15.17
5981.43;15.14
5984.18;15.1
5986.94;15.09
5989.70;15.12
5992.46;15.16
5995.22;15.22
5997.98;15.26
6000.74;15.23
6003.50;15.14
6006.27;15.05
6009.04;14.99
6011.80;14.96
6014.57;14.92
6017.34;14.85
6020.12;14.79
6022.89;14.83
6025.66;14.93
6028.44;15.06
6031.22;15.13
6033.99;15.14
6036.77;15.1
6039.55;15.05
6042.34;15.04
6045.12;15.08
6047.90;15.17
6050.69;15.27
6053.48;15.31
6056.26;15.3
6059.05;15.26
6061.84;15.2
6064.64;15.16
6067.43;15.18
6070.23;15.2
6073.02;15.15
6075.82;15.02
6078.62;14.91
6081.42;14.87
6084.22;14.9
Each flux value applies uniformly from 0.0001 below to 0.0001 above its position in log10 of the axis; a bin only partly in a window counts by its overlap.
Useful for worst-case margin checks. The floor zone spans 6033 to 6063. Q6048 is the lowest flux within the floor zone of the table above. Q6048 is 15.04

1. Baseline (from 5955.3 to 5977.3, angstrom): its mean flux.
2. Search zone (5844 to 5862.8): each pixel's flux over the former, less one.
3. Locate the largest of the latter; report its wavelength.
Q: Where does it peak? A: 5845.27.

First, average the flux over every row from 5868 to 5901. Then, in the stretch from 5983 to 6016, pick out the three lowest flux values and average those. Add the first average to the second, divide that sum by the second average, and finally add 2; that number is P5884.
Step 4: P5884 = 3.98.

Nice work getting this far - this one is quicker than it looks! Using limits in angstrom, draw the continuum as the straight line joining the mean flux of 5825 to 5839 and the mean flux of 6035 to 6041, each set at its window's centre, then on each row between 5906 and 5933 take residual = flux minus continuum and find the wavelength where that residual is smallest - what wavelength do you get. 5923.86 angstrom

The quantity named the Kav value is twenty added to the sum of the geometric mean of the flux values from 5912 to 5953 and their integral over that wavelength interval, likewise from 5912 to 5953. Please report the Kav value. 664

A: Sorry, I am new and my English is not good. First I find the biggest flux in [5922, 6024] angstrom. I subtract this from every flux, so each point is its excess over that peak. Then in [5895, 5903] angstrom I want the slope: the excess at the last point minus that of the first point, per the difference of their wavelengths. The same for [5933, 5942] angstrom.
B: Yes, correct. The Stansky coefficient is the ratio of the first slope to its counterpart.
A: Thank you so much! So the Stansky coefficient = 50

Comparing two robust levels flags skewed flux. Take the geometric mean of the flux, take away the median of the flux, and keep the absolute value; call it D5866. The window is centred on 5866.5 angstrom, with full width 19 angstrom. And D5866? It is 0.006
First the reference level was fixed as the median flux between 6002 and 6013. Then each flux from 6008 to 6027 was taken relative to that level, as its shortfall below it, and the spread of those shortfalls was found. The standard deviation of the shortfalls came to 0.07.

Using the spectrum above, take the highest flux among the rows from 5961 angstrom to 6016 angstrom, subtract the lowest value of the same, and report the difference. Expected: 0.43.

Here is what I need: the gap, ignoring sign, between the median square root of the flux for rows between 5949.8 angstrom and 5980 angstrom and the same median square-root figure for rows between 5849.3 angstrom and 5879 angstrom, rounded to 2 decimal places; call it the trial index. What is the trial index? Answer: 0.03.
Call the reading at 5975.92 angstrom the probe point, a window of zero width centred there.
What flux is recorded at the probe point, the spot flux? 15.17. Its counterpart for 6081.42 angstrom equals 14.87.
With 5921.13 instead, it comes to 15.22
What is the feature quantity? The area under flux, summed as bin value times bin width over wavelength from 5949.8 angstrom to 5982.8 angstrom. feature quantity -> 502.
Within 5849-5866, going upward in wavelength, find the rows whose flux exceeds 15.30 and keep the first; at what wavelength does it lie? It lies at 5850.66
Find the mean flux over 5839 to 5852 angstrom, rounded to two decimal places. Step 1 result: 15.74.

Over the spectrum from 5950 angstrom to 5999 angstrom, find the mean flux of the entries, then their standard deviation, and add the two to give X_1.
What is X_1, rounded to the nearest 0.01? 15.28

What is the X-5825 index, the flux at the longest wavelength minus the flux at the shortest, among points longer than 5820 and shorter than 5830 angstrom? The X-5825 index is 0.0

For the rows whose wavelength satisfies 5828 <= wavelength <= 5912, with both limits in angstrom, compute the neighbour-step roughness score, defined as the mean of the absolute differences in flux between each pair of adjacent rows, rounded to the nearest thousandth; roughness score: 0.161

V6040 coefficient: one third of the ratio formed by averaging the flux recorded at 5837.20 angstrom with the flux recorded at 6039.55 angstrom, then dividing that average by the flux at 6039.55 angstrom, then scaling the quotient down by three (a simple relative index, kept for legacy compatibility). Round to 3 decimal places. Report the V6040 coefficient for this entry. 0.340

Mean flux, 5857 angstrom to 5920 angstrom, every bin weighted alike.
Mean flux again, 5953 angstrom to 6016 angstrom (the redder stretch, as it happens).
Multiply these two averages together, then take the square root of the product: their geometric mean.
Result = 15.1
